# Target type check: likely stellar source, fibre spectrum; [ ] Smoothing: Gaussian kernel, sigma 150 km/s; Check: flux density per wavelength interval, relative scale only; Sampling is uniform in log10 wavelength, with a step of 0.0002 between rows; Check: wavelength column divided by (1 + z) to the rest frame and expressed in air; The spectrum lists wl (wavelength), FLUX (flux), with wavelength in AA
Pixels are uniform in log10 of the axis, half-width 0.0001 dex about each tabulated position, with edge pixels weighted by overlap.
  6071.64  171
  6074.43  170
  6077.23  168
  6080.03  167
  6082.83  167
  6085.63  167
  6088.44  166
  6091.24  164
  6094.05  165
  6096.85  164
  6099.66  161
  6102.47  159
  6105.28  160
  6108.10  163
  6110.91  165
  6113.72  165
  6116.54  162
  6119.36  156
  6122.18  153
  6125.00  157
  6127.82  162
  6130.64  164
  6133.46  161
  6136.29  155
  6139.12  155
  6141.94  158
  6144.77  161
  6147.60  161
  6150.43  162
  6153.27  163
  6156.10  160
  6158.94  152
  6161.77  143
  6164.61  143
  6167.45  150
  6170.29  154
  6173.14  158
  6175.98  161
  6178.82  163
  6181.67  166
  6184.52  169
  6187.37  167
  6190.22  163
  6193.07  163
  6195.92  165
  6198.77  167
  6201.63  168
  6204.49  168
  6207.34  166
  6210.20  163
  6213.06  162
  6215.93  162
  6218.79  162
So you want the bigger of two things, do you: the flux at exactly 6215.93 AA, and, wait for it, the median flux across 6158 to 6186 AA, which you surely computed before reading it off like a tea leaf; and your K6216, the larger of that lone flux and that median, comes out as 162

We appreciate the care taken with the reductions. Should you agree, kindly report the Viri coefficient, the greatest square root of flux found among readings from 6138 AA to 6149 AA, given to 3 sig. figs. 12.7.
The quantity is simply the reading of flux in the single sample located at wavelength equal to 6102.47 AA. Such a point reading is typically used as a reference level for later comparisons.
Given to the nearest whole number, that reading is 159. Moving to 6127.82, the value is 162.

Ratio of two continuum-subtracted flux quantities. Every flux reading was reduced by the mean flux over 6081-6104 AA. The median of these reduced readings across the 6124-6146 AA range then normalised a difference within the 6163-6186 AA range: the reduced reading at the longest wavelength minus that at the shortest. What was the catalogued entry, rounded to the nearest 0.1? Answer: -5.6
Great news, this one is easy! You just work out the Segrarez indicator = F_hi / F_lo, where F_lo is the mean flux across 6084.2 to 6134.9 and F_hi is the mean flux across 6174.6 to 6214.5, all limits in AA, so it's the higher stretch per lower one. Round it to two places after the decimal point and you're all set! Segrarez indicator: 1.02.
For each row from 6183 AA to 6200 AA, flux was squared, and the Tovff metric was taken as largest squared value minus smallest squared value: 1992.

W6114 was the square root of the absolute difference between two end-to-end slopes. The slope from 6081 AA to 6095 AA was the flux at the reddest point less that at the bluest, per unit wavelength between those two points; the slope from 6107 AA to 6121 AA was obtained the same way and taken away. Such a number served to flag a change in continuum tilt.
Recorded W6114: 0.67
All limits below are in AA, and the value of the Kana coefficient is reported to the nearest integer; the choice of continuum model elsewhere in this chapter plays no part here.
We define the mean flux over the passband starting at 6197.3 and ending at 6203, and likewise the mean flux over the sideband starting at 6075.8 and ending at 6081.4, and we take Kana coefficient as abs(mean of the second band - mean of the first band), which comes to 0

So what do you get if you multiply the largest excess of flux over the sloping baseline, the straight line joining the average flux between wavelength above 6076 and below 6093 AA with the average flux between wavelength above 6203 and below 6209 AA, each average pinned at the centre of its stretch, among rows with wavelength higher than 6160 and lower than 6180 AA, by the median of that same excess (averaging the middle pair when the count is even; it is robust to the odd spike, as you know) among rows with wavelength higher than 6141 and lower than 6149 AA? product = 22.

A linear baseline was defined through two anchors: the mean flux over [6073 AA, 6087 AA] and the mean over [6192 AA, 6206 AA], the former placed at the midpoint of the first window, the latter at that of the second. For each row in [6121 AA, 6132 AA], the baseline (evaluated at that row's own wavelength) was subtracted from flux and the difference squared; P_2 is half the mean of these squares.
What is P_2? 43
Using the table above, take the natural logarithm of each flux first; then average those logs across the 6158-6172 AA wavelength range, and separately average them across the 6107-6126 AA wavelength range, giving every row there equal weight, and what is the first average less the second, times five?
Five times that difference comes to -0.38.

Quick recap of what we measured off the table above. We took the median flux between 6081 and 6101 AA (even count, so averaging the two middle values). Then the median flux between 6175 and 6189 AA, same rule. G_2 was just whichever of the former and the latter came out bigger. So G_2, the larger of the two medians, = 166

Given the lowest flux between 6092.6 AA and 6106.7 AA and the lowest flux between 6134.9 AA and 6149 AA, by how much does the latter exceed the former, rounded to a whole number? -4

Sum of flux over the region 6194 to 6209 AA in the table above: 834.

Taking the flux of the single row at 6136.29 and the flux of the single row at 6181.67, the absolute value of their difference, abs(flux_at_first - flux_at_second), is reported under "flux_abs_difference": 11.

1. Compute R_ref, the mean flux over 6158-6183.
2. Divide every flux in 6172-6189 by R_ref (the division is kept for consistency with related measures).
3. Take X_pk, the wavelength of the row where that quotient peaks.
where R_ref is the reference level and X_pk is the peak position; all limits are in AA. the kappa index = 6184.52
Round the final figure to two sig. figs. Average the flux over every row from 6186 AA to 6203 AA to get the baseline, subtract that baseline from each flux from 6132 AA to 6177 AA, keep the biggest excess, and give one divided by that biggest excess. -0.40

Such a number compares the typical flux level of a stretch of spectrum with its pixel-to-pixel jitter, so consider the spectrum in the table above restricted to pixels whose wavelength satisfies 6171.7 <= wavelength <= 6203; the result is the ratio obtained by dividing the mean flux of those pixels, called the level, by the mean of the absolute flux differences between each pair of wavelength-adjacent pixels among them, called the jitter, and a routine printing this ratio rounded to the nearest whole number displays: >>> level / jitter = 75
